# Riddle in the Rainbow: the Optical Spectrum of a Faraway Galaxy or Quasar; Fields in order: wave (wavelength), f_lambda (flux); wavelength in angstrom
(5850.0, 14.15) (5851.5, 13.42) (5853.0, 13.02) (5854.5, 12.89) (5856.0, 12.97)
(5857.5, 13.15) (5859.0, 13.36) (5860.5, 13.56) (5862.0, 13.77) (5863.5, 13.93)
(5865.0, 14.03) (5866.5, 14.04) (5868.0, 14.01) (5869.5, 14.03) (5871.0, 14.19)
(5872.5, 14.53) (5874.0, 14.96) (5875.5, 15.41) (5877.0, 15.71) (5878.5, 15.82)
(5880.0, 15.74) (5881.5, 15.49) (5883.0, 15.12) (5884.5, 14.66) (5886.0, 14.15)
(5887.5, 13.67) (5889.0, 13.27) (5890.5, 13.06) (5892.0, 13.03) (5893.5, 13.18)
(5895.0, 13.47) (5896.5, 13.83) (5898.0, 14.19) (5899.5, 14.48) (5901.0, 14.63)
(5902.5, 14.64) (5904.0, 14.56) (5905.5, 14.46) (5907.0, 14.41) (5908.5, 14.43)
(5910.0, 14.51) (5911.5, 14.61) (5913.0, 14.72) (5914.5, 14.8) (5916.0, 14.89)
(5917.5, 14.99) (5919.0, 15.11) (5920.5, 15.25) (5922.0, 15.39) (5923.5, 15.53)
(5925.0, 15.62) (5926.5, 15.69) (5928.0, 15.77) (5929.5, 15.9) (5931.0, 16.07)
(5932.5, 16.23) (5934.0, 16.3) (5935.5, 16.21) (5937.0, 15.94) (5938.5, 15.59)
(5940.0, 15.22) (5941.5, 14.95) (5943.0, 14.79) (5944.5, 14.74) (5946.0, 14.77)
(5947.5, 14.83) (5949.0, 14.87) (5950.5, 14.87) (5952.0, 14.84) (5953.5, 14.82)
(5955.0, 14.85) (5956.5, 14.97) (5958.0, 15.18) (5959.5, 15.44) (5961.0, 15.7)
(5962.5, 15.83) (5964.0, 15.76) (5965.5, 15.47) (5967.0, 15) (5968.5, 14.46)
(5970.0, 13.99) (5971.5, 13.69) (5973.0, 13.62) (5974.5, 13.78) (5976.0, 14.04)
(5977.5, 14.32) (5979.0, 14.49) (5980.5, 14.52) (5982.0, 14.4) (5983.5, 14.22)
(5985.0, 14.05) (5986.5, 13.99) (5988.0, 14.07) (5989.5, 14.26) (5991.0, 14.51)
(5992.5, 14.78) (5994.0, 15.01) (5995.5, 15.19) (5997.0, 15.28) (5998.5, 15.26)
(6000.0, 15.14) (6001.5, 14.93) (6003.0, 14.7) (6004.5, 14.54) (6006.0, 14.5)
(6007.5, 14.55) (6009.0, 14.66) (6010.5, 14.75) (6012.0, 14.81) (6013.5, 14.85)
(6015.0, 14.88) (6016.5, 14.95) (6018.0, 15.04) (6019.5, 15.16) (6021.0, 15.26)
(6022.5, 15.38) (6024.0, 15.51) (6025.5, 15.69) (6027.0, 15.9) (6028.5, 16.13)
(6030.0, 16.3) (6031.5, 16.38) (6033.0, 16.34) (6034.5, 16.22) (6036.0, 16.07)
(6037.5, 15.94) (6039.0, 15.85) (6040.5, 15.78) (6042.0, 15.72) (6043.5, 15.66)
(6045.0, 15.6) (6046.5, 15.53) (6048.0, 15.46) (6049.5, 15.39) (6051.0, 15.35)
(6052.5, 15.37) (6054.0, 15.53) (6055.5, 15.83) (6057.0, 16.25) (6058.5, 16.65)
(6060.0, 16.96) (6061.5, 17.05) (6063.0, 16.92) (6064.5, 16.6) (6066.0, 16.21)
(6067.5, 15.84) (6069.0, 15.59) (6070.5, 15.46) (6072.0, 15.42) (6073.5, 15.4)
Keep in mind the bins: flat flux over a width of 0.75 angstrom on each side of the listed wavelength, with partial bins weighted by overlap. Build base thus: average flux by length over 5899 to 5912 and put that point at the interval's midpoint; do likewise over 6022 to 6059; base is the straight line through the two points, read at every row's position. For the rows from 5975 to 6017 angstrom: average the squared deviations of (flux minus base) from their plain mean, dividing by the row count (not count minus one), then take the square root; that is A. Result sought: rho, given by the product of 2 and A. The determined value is 0.6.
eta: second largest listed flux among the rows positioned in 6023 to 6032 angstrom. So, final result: 16.3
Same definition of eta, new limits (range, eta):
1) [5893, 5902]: 14.48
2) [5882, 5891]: 14.66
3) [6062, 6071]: 16.6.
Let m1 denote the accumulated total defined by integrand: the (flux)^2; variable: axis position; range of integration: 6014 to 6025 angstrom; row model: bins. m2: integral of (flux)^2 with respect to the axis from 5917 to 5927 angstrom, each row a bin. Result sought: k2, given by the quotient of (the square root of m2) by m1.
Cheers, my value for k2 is 0.019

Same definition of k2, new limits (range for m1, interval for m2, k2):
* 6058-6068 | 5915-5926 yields 0.018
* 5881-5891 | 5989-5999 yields 0.023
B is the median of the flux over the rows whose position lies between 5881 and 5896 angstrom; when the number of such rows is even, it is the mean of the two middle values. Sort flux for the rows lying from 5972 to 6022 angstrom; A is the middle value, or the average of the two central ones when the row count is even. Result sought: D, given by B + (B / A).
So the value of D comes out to 14.5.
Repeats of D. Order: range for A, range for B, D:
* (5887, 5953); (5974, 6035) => 15.9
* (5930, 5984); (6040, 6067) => 16.8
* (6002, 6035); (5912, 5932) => 16.4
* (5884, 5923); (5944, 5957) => 15.9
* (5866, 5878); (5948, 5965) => 16.0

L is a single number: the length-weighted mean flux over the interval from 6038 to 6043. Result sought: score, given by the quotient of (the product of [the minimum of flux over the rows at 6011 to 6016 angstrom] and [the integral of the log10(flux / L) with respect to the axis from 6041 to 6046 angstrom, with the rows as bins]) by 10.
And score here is -0.03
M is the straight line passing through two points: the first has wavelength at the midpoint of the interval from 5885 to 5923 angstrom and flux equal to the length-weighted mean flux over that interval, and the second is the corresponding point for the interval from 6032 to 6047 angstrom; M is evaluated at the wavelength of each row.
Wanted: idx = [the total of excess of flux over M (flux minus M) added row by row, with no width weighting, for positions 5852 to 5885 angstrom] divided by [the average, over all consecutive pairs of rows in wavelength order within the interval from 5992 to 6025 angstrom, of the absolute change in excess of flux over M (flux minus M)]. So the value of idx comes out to 82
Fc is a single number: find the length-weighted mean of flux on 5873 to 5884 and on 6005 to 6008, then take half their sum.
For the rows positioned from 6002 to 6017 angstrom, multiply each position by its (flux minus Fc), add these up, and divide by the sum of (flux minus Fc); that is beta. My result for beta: 6007.6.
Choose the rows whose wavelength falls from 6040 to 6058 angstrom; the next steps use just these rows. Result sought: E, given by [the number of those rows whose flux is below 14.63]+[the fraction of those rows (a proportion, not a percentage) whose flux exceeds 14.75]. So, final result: 1.0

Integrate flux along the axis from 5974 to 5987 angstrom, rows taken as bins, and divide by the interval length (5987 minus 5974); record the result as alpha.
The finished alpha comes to 14.2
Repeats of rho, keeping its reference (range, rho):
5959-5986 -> 1.6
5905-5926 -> 0.7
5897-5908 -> 0.3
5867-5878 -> 1.2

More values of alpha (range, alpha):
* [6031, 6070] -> 16.0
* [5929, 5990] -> 14.9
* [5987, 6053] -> 15.3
